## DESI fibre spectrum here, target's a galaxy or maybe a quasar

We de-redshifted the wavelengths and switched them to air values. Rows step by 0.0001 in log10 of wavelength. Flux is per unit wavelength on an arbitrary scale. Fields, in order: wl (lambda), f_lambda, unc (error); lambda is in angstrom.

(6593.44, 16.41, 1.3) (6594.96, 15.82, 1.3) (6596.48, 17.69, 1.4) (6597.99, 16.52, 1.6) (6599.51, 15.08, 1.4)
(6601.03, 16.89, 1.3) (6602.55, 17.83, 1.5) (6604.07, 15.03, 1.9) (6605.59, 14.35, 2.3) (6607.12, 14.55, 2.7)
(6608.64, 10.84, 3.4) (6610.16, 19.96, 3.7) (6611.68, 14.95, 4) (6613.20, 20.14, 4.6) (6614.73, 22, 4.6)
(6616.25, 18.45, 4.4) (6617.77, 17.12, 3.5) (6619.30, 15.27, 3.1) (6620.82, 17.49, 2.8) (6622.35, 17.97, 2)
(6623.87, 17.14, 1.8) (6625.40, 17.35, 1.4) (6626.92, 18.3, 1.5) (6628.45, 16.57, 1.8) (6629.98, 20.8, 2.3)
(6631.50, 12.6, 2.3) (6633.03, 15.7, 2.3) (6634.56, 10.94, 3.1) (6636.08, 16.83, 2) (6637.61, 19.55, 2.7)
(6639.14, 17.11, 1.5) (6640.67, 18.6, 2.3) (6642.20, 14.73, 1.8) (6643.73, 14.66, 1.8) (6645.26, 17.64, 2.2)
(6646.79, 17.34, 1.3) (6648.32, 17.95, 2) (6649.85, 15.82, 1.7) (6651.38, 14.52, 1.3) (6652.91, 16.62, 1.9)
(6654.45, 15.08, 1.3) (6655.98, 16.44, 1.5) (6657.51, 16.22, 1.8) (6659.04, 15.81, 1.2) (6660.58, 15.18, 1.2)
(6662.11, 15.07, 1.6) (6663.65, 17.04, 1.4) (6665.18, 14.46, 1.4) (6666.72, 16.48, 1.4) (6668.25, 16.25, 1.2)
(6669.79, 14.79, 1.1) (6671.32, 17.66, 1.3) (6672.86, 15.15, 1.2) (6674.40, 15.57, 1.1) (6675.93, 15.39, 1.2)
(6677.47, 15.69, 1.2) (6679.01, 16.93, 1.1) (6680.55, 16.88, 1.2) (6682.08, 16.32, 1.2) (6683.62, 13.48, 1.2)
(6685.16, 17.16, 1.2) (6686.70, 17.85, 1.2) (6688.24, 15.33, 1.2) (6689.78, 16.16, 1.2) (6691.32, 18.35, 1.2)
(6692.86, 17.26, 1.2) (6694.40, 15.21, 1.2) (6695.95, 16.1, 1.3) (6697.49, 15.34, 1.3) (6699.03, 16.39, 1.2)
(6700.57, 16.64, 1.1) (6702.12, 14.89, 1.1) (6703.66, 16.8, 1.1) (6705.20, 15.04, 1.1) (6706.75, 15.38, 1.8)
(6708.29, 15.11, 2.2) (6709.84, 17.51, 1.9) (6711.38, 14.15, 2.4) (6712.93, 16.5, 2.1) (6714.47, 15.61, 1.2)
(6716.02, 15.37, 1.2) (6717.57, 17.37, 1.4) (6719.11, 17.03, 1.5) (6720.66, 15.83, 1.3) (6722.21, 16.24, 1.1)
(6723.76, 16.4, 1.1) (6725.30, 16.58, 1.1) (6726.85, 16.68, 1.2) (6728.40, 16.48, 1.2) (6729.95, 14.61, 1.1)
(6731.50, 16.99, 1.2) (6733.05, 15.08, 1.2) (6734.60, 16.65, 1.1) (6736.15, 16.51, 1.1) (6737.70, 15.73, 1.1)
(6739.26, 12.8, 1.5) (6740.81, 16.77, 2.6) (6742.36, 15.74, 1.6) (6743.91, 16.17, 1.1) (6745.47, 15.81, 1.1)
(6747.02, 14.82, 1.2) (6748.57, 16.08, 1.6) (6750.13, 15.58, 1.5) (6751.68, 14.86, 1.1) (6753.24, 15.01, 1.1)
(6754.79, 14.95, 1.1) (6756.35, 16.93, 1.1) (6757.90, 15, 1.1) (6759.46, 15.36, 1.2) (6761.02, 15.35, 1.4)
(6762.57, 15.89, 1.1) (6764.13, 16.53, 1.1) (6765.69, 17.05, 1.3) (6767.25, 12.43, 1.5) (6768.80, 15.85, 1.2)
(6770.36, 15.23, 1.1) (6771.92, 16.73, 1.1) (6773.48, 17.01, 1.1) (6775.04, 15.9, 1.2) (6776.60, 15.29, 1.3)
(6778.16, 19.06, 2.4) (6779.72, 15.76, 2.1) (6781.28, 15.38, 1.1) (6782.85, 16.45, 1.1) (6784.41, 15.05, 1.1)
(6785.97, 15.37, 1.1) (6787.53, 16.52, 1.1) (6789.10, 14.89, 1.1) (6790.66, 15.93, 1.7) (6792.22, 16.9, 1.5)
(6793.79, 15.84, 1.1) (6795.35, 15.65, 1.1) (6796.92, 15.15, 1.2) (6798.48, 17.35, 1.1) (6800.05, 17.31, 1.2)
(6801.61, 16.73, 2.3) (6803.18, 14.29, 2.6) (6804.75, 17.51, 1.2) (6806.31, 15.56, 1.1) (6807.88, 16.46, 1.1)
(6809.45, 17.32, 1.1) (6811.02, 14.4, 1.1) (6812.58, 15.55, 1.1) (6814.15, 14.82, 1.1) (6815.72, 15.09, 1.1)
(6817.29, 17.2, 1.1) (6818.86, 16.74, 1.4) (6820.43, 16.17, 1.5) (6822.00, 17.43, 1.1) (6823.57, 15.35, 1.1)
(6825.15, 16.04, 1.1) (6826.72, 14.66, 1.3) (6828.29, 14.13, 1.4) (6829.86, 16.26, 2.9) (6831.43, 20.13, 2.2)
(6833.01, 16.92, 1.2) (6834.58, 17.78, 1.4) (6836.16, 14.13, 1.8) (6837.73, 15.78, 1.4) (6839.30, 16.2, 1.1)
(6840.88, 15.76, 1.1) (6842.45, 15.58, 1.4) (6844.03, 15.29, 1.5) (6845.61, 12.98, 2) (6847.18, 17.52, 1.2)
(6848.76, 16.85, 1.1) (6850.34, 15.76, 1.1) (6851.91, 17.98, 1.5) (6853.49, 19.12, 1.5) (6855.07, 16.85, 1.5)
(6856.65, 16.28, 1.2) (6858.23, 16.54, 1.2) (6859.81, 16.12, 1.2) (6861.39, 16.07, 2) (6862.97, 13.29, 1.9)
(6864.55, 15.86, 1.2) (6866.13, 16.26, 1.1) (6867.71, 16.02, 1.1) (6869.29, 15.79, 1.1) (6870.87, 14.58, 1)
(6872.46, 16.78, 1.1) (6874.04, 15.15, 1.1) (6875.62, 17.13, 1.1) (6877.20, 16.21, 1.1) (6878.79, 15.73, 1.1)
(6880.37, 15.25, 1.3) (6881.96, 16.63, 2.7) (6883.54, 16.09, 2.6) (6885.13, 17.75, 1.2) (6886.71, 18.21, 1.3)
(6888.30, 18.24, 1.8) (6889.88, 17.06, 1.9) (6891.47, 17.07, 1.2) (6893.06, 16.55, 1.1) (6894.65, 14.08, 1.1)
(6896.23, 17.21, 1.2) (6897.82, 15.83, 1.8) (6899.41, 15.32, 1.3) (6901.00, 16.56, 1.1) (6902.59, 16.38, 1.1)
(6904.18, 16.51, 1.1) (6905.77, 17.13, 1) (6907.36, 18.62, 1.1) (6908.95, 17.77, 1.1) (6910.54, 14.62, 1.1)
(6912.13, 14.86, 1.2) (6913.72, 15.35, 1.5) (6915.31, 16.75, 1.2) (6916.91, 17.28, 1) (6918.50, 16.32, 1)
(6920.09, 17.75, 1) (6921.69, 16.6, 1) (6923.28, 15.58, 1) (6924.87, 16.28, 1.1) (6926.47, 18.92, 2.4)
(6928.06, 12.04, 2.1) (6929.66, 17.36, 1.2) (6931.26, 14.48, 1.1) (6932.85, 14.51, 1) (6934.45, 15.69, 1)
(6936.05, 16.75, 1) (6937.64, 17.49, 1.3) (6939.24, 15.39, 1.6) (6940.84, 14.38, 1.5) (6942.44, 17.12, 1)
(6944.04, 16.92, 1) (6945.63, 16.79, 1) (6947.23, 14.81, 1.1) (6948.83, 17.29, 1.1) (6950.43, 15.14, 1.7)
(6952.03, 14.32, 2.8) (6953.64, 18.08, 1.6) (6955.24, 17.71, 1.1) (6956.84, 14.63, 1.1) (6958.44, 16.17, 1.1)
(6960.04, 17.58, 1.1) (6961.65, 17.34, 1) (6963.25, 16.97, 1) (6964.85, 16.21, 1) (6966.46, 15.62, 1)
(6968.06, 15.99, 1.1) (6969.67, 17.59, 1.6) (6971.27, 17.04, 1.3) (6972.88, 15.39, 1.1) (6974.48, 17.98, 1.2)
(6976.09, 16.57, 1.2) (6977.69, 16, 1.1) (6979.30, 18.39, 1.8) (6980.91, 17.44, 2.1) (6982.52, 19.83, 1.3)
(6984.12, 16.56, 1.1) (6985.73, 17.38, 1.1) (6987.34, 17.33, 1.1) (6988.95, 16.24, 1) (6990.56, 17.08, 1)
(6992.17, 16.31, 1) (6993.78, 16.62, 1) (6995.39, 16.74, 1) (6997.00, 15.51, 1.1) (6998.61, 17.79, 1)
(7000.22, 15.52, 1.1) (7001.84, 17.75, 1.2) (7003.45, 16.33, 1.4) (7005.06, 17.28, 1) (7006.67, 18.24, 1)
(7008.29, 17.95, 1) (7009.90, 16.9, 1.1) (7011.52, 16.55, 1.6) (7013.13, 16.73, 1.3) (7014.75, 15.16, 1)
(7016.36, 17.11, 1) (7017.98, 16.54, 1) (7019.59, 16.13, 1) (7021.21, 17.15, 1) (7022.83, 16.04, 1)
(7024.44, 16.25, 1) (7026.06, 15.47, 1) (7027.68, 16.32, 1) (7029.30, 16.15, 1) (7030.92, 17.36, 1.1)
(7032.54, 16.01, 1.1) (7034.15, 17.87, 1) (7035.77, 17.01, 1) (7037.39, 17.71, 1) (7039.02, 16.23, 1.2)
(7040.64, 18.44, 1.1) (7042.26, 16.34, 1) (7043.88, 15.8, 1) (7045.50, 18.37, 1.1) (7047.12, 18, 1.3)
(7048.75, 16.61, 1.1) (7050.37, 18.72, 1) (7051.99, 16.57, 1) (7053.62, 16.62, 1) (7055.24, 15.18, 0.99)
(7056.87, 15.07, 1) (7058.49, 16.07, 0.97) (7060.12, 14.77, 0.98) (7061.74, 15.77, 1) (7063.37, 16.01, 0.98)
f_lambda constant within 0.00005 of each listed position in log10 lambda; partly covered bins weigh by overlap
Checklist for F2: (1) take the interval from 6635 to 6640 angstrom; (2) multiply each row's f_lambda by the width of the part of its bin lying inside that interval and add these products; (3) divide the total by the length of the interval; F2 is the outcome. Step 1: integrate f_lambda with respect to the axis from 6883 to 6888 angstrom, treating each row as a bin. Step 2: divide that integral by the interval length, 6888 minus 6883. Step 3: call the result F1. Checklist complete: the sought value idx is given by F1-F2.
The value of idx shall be 0.1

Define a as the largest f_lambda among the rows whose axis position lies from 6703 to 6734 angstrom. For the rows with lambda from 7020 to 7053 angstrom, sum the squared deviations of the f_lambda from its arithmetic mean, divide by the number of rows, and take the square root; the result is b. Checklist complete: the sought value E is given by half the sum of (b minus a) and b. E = -7.81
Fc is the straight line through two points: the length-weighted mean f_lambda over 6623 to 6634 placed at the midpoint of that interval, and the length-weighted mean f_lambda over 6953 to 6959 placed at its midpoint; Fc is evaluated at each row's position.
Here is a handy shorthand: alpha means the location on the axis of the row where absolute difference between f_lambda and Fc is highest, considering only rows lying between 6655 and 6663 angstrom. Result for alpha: 6662.11 angstrom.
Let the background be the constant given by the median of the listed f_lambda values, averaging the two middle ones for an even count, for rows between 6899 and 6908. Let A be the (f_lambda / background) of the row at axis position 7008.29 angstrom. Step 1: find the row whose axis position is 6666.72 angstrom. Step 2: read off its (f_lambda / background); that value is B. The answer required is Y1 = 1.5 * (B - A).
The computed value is -0.13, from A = 1.09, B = 1.00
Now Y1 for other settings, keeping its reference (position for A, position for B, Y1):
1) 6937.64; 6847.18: 0.00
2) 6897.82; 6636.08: 0.09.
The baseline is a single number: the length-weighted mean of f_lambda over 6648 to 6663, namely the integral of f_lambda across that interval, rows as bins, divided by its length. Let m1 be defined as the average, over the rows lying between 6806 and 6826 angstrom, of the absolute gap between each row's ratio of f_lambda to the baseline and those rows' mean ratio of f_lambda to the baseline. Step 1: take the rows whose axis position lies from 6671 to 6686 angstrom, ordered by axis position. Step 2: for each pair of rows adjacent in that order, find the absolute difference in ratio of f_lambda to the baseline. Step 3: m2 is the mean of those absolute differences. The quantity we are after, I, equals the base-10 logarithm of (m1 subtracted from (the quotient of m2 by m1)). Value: 0.19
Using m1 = 0.051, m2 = 0.083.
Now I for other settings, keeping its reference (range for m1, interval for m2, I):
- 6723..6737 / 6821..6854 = 0.43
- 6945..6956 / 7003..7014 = -0.41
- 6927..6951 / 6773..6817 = -0.02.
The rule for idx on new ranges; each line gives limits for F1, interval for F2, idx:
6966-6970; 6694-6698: 0.8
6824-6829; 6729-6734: -0.7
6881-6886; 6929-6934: 1.4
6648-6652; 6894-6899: 0.2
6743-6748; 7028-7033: -0.9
